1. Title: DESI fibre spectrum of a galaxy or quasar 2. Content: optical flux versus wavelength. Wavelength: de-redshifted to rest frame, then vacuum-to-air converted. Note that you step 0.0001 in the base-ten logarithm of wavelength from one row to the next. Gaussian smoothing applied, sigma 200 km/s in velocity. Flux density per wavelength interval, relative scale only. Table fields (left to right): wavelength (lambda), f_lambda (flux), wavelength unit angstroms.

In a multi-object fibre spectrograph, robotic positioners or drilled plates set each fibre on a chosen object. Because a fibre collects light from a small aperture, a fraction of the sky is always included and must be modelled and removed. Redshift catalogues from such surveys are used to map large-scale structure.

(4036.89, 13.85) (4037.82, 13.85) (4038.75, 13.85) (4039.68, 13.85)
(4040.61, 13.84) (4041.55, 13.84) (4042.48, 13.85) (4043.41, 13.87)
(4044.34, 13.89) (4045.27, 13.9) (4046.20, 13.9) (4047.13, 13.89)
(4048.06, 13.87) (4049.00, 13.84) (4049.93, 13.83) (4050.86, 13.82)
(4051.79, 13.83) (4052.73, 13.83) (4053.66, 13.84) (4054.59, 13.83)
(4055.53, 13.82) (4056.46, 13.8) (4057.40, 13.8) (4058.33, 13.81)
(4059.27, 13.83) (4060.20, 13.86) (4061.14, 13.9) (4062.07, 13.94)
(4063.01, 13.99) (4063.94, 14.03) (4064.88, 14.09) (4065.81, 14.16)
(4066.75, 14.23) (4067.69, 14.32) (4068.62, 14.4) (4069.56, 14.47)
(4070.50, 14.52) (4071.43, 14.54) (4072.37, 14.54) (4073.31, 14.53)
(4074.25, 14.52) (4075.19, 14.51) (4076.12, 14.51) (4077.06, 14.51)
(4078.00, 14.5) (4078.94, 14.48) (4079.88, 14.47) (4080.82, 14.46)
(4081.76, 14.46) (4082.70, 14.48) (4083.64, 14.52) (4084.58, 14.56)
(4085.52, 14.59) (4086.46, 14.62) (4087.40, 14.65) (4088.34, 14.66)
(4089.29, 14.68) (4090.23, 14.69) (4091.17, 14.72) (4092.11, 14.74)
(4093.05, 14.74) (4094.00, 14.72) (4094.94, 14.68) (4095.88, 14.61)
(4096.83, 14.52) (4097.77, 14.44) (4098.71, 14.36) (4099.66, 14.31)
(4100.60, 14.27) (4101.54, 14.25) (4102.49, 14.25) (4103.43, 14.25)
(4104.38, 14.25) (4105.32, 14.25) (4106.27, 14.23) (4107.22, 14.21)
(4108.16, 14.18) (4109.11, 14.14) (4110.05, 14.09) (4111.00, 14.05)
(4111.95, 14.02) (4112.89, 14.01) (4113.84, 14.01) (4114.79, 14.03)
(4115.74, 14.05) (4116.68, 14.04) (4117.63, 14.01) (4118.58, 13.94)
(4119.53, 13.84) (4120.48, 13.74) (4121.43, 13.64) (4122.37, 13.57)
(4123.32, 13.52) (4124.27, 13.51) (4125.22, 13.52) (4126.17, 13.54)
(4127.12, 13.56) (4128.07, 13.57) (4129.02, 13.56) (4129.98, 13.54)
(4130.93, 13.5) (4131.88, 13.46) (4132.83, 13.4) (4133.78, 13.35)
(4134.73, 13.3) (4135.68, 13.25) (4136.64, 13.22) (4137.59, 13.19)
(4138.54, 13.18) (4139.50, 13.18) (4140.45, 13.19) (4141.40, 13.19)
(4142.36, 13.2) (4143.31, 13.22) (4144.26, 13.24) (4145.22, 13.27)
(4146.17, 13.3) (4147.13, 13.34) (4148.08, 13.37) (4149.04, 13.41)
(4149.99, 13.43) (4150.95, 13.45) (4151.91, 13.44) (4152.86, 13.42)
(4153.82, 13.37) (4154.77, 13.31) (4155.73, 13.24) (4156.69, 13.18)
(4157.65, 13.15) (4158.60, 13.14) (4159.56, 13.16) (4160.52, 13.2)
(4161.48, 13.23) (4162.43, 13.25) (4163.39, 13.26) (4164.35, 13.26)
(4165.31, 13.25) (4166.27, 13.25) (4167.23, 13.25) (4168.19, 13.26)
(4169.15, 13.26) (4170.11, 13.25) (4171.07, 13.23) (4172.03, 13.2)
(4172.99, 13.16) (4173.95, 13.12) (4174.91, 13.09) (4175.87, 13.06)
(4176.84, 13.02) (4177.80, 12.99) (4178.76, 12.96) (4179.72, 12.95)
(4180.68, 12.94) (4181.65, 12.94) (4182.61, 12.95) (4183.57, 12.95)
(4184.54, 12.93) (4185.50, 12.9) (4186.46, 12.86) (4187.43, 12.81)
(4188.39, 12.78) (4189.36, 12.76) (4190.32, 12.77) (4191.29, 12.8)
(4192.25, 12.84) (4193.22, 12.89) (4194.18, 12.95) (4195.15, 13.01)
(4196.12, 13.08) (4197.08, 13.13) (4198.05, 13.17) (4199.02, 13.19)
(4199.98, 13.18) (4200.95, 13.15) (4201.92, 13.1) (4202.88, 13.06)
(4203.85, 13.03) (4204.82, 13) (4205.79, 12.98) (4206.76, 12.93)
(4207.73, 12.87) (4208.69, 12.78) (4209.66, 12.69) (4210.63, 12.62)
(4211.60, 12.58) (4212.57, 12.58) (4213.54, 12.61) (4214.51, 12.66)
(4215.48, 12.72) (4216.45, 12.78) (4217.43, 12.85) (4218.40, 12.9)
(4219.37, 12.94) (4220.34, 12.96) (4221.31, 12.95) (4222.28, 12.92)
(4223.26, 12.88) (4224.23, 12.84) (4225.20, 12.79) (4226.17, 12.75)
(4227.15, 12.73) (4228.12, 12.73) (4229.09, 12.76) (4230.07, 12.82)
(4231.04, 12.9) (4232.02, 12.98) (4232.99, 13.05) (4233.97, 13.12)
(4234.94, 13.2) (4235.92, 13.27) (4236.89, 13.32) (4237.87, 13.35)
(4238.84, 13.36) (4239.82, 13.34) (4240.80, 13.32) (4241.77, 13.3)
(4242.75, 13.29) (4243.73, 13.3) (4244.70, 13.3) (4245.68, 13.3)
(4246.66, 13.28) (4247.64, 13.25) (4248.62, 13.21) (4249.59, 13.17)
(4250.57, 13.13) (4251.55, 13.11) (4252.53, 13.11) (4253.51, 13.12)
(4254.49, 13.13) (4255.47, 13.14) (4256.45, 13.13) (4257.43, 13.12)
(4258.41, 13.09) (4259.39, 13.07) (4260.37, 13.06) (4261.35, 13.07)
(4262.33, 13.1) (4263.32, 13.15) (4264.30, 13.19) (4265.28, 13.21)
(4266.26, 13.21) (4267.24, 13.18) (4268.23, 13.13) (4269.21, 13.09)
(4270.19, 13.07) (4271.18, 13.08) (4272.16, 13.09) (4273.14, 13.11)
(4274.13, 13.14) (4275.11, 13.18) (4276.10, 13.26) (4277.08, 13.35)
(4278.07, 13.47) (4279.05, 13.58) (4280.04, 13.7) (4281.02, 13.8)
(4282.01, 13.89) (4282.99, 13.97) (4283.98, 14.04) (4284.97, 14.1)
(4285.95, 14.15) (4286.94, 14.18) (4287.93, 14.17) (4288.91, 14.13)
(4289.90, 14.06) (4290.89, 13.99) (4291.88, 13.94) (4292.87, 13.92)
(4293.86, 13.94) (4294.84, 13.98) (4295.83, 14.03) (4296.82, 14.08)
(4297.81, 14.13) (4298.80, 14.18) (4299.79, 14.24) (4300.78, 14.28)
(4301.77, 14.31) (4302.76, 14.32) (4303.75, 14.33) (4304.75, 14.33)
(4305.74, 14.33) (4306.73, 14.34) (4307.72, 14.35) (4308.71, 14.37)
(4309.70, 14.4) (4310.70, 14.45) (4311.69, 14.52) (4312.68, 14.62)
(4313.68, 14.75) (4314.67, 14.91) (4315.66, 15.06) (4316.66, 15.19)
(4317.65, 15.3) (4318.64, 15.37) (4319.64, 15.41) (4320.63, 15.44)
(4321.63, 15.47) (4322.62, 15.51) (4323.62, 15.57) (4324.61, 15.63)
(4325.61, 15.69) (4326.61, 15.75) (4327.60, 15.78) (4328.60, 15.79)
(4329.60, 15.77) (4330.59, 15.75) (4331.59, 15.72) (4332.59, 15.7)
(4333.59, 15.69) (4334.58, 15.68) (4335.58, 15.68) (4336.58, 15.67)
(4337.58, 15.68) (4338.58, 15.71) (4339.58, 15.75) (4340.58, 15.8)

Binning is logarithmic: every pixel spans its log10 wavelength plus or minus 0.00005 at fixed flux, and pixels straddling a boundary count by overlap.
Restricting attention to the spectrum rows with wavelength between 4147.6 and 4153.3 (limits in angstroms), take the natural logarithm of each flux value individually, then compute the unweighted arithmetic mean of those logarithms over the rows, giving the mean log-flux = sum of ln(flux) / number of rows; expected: 2.60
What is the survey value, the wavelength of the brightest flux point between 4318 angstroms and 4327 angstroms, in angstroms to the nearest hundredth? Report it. 4326.61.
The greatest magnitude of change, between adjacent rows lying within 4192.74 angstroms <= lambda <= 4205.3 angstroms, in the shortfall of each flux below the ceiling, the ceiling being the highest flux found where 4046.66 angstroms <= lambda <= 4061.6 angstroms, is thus 0.07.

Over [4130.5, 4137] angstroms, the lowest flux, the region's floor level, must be 13.22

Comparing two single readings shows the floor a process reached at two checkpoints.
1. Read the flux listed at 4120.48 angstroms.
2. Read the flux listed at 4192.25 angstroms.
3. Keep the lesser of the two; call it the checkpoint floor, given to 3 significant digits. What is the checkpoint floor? 12.8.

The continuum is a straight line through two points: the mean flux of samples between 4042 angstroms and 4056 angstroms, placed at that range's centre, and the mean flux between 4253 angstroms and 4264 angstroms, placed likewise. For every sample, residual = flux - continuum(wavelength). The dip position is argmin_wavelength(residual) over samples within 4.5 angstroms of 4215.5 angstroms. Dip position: 4211.60 angstroms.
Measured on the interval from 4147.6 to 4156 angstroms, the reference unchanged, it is 4155.73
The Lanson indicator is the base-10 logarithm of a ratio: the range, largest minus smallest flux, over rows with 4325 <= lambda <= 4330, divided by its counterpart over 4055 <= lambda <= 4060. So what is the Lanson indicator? 0.5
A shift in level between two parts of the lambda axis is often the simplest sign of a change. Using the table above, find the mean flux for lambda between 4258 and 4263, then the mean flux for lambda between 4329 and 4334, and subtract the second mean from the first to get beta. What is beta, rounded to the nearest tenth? -2.6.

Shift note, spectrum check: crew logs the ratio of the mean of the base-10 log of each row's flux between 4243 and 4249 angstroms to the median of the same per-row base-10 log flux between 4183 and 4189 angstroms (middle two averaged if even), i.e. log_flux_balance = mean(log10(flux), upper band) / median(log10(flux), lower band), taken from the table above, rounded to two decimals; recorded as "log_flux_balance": 1.01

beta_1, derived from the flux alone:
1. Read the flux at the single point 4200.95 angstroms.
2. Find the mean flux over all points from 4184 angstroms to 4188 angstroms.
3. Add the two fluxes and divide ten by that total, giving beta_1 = 0.384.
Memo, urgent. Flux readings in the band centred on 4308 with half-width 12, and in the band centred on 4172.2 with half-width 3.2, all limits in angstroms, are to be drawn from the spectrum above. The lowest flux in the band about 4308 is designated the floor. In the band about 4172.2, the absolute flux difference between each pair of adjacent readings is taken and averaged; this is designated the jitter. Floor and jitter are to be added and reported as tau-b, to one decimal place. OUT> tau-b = 14.1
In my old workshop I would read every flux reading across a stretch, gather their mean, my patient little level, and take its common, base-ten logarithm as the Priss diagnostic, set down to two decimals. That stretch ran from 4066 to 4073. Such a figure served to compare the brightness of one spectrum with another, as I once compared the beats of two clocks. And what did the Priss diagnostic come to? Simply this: 1.16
